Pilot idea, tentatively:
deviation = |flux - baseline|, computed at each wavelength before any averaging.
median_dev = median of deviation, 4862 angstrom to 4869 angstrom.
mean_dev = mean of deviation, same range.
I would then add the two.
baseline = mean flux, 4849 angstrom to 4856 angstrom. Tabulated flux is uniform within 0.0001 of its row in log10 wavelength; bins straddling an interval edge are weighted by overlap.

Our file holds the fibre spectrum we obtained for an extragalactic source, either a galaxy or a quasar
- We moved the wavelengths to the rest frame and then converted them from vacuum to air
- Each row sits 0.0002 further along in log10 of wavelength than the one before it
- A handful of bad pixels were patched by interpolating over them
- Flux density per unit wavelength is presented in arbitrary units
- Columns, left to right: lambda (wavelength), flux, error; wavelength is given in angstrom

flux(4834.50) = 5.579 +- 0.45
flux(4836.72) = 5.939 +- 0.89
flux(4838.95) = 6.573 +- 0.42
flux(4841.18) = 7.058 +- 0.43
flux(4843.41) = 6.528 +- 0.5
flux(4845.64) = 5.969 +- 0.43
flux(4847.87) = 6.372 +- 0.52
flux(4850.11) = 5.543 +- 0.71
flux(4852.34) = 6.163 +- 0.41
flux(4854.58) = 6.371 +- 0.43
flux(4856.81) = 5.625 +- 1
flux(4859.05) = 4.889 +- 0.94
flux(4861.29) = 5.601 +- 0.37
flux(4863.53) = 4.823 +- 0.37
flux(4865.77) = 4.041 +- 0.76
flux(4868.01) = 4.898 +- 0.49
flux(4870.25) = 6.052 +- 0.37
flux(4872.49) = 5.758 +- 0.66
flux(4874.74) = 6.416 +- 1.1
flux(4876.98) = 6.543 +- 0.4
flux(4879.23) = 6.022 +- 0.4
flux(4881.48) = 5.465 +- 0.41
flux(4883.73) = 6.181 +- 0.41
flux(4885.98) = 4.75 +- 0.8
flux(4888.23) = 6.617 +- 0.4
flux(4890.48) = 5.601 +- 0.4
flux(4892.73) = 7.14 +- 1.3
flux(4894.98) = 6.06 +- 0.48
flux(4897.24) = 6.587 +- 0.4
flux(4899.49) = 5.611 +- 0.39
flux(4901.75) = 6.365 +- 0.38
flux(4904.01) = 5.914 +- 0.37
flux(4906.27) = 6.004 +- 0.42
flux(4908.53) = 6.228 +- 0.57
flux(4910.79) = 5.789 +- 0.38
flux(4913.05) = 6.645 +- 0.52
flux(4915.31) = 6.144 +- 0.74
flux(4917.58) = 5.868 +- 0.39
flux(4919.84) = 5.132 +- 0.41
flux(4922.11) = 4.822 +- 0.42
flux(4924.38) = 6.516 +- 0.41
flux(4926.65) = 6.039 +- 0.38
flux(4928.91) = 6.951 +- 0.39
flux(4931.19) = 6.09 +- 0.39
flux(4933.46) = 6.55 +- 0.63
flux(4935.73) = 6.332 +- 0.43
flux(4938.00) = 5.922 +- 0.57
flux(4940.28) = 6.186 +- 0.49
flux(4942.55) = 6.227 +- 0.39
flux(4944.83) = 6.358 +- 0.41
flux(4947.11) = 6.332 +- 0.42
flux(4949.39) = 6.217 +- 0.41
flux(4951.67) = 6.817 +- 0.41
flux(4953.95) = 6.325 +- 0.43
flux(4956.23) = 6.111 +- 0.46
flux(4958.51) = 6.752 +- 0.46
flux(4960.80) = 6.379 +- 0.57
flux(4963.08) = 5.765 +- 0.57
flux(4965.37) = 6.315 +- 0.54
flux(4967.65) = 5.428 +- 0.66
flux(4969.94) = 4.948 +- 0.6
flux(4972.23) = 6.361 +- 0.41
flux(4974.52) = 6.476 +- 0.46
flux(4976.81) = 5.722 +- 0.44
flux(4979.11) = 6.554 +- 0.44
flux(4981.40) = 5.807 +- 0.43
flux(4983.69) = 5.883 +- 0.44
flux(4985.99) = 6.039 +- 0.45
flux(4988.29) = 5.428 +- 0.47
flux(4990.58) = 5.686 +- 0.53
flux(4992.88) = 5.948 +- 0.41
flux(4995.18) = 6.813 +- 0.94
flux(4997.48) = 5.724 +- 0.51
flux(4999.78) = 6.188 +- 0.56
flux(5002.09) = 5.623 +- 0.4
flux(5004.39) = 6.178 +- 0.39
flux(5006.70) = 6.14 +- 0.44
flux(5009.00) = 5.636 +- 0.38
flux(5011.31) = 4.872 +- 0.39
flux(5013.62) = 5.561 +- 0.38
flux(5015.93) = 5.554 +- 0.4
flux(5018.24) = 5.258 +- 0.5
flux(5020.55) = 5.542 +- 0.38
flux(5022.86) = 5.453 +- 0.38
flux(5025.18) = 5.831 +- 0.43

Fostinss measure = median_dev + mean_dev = 2.6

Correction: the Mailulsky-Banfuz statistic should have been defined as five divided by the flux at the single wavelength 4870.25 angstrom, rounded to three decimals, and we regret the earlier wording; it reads 0.826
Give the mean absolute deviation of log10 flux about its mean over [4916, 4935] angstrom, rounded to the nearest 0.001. 0.041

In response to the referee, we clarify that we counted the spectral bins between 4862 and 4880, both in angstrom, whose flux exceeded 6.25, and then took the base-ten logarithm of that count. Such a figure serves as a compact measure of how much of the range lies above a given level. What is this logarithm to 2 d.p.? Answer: 0.30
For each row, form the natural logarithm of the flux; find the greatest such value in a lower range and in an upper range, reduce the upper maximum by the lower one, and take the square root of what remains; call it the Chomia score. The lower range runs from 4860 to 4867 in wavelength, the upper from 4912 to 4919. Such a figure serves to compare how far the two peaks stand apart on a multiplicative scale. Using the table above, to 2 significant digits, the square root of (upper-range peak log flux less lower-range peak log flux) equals 0.41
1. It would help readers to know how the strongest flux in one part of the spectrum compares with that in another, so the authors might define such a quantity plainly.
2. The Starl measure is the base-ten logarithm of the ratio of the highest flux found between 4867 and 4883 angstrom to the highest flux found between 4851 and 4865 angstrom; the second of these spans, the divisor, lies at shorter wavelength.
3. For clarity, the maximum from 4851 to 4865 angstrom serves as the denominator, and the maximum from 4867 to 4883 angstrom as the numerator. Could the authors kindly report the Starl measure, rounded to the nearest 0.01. 0.01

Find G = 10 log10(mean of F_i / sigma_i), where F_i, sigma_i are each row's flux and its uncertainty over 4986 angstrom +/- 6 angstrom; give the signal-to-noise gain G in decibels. 11.0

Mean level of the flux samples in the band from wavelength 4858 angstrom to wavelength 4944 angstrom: 5.92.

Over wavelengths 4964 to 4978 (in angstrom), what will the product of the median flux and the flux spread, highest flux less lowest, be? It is 9.2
